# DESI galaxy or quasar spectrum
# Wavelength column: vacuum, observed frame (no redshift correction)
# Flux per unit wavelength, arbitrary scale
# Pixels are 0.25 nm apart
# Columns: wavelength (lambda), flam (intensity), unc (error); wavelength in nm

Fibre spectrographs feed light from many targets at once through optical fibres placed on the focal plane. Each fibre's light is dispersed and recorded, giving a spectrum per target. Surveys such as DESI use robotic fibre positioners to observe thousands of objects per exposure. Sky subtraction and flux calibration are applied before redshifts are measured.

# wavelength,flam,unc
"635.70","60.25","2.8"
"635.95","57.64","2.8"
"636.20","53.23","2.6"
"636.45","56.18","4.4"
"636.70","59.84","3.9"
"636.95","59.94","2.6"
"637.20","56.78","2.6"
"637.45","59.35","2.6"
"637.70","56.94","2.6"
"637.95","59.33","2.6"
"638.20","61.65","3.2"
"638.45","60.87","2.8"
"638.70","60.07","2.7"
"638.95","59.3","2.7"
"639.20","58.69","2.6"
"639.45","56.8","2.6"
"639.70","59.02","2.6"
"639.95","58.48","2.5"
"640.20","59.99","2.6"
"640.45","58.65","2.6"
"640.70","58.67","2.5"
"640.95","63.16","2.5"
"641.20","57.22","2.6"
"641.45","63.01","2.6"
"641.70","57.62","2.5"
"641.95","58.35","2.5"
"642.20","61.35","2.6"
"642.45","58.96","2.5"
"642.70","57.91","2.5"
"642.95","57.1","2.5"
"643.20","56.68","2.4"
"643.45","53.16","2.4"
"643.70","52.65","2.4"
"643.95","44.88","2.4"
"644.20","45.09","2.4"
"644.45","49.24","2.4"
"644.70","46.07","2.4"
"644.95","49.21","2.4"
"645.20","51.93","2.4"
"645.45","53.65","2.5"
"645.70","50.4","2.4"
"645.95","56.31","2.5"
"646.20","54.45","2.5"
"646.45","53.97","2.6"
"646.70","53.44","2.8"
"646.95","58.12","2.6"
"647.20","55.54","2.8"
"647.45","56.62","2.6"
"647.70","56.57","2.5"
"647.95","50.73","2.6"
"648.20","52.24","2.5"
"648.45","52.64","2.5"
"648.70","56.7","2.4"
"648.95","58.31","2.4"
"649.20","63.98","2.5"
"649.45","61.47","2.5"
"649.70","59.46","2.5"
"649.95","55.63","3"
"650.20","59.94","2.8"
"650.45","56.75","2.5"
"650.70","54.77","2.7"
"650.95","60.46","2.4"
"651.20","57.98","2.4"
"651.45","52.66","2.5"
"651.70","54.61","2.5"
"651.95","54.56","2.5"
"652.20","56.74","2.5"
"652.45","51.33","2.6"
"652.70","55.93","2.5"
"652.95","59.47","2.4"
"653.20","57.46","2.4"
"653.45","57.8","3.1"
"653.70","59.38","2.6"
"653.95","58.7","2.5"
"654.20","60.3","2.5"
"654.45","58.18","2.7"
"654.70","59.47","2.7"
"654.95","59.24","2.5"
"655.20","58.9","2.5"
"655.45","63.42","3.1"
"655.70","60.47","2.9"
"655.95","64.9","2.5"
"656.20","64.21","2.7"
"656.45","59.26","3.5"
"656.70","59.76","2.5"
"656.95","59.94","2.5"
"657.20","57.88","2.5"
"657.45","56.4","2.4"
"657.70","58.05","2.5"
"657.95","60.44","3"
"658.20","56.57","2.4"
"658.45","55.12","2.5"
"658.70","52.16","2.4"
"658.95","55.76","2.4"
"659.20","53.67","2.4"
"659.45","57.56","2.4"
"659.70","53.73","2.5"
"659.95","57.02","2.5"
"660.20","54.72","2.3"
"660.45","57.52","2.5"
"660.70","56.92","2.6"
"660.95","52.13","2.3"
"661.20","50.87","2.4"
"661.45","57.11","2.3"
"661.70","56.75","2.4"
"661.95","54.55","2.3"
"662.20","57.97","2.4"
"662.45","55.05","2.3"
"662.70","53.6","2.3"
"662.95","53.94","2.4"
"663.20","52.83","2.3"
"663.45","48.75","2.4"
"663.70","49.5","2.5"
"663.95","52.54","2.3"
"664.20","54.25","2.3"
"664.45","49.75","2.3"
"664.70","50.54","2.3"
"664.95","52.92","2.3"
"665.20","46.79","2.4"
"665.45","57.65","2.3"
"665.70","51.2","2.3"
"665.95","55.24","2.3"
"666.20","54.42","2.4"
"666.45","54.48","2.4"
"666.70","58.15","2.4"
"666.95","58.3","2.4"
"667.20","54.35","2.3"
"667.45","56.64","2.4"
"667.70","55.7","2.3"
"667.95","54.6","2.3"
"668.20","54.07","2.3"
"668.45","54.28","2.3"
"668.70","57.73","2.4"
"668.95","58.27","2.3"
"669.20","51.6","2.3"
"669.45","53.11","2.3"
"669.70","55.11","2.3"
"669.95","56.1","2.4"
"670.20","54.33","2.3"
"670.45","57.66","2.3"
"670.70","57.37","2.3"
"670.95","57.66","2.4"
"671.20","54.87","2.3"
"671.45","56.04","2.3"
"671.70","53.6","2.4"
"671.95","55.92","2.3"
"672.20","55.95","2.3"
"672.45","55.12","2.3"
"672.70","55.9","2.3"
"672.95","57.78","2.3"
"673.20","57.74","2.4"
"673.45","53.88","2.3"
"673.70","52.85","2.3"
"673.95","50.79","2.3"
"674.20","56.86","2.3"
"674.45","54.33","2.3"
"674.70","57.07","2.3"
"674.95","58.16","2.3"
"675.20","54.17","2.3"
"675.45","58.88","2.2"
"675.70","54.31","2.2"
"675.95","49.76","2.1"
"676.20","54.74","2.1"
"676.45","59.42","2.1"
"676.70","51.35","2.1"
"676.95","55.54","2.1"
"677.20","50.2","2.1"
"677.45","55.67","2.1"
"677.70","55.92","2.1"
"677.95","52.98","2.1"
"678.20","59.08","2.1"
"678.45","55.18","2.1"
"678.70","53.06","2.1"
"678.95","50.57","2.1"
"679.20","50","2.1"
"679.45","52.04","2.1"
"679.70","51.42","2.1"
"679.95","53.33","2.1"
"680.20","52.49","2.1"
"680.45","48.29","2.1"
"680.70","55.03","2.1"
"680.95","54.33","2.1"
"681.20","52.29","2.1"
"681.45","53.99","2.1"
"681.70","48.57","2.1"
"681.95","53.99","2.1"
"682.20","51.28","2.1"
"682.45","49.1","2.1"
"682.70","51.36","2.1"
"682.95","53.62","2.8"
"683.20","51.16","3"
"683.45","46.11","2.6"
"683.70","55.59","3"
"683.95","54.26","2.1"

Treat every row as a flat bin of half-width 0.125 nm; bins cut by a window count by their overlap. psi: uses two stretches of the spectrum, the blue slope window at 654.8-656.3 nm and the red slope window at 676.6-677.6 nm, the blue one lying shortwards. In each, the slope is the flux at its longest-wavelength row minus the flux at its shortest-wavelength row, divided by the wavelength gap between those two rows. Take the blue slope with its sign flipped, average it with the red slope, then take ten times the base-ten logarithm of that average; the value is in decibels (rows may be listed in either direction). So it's 0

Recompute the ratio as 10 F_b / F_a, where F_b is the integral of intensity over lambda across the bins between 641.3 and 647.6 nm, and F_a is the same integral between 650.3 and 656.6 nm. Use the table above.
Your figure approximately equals 9.3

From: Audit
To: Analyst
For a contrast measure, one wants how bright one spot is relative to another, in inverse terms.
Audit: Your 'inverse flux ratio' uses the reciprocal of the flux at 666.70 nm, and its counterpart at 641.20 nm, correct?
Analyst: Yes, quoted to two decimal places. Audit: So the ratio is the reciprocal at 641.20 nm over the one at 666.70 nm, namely 1.02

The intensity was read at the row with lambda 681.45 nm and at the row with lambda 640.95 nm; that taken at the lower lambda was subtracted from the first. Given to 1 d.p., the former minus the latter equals -9.2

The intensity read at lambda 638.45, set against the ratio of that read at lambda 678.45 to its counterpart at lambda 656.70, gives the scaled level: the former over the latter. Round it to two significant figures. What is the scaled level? 66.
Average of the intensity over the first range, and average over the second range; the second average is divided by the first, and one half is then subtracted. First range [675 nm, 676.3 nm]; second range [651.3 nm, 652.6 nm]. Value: 0.49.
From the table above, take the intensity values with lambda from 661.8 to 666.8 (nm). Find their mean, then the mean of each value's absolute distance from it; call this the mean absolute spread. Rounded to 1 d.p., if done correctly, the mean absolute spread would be 2.4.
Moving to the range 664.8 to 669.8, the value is 2.0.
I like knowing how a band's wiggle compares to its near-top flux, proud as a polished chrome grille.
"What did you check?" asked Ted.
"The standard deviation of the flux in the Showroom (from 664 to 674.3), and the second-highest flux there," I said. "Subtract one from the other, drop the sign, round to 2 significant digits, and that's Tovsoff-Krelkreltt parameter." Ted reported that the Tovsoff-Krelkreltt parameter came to 56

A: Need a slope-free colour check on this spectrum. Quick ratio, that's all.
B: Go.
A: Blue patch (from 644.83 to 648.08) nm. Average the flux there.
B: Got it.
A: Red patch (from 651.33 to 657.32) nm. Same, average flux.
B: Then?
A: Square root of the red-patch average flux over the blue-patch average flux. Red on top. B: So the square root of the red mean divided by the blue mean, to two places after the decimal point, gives 1.04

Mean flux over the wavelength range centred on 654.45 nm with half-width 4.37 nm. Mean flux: 58.1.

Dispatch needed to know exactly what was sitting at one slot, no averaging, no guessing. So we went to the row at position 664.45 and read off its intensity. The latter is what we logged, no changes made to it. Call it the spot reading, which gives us 49.75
